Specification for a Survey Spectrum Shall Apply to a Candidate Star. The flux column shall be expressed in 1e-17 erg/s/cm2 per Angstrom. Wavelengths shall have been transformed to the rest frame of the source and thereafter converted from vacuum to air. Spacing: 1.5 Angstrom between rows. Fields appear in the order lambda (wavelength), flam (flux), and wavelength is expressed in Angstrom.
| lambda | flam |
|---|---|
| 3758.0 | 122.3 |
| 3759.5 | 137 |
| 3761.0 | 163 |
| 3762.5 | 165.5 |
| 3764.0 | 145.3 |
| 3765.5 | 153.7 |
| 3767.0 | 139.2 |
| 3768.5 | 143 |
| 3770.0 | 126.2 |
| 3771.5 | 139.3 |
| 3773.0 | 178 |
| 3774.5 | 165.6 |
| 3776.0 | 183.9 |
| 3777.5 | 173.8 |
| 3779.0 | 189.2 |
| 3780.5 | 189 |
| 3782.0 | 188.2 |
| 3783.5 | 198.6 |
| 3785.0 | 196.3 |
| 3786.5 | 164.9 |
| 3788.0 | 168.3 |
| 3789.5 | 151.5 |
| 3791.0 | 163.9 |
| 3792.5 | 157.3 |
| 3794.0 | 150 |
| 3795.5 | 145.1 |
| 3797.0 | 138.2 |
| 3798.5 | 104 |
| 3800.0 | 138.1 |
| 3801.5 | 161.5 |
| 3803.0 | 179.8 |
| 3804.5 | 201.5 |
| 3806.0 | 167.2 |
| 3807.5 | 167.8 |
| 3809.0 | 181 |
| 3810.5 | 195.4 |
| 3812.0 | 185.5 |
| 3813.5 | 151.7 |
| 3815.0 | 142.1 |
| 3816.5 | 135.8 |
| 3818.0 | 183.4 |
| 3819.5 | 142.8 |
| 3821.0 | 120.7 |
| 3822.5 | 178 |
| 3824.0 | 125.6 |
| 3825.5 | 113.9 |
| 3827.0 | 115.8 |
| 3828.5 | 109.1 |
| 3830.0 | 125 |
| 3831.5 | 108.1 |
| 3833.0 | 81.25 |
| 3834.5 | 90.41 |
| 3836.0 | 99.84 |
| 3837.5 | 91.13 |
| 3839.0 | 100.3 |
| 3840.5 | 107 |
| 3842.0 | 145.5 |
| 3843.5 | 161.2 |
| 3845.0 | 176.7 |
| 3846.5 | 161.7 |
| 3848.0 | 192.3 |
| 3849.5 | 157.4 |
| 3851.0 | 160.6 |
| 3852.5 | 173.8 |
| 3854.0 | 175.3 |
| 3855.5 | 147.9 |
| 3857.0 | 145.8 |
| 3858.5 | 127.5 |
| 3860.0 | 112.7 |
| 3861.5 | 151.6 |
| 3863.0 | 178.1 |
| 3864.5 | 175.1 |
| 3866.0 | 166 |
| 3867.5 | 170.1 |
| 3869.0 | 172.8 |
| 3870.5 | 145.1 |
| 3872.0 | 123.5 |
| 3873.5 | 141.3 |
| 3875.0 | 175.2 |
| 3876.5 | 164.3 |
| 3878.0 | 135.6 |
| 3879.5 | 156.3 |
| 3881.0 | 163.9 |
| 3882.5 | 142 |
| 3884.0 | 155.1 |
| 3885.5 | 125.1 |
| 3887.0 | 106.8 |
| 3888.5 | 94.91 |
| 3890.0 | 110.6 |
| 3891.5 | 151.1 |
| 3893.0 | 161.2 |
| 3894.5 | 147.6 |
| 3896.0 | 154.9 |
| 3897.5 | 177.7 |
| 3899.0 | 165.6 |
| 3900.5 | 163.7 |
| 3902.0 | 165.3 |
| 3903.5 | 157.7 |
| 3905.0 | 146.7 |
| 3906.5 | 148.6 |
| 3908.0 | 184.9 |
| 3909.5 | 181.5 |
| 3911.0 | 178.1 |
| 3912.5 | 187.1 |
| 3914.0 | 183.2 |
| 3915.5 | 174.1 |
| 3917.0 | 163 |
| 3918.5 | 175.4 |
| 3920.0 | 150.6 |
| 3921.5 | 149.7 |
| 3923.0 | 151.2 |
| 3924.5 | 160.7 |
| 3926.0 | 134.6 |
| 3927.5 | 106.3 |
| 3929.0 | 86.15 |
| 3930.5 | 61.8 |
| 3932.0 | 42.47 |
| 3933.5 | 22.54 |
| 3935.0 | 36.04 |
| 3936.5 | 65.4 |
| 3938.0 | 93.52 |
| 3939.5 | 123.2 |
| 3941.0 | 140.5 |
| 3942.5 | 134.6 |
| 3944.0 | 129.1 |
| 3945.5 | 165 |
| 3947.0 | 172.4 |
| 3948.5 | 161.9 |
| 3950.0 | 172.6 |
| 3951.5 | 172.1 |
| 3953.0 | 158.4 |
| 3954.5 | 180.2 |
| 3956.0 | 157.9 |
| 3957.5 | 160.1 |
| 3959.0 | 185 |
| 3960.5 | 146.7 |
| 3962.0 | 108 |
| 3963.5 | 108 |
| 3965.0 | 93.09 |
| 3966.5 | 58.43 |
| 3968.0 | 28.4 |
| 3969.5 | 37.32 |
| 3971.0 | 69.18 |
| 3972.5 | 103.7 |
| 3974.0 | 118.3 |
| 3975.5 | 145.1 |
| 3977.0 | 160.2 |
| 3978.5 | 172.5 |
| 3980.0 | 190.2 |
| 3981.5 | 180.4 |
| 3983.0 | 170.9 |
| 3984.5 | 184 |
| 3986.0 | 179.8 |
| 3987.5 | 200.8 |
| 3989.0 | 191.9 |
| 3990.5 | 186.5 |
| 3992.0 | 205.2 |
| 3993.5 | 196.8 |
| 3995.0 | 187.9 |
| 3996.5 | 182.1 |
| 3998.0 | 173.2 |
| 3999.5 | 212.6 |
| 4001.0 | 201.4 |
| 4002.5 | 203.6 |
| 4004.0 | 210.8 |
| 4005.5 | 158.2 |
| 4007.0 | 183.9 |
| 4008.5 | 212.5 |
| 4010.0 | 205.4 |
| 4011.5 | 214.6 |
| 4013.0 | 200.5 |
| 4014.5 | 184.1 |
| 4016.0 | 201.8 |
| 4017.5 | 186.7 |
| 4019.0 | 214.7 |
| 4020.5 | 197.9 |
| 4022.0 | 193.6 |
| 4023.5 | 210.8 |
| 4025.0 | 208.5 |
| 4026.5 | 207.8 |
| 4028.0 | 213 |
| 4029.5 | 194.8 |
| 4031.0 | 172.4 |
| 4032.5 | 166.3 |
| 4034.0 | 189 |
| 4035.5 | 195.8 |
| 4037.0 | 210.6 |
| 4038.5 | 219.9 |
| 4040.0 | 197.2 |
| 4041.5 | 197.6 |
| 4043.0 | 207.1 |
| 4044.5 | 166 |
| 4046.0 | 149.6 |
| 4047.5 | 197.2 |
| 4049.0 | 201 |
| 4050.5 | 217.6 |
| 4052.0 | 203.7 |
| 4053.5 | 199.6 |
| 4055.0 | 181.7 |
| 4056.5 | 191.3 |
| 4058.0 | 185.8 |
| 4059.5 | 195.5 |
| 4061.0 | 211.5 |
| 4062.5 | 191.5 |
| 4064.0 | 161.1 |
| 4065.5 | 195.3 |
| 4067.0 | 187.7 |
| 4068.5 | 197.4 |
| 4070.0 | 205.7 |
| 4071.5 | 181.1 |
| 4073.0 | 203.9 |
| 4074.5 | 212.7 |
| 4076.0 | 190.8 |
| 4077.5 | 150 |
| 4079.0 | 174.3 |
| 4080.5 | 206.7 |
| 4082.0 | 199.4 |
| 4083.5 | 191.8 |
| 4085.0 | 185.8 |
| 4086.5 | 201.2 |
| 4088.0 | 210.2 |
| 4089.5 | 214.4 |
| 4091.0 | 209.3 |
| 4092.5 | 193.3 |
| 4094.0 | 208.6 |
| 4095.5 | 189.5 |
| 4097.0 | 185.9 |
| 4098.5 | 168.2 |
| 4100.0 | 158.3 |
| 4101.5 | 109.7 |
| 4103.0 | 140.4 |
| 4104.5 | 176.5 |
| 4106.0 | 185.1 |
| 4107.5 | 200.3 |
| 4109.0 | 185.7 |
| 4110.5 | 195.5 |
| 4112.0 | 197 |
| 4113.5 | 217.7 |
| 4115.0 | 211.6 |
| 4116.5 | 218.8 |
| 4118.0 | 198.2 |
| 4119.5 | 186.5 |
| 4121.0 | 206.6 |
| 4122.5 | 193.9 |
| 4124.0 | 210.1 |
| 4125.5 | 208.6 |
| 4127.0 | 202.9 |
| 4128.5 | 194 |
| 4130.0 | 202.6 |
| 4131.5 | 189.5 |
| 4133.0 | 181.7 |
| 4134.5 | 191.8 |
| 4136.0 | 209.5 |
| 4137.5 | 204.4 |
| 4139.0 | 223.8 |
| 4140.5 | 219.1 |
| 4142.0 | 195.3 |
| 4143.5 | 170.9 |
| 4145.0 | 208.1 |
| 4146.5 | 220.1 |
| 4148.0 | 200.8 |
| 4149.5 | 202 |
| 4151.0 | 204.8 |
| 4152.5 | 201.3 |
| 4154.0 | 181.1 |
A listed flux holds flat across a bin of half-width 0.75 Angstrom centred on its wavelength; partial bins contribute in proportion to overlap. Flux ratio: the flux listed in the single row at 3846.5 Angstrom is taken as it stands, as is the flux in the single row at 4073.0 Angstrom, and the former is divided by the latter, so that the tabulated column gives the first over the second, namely 0.79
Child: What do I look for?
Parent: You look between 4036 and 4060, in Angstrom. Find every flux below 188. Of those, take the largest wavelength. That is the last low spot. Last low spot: 4058.0 Angstrom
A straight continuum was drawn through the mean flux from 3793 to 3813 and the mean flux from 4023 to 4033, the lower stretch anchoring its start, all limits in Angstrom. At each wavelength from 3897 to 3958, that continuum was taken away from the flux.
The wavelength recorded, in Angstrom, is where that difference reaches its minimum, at 3933.5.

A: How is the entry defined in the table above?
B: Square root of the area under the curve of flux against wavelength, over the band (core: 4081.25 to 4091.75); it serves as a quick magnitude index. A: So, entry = 46.0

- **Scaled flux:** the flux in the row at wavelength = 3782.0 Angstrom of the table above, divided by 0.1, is 1882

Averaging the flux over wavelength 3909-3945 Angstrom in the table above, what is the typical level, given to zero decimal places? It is 126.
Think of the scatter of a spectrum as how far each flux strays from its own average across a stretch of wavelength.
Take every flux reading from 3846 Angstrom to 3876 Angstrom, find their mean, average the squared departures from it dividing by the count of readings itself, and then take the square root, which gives 20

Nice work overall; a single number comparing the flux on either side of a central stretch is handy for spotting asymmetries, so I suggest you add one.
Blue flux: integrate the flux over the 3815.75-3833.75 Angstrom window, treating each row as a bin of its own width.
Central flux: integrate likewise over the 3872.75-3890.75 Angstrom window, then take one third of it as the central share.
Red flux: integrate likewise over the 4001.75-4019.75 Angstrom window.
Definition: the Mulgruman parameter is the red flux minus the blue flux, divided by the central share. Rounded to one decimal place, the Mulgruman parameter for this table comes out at 1.5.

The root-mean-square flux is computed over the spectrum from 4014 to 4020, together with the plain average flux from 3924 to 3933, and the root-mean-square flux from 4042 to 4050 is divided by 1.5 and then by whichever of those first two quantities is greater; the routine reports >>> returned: 0.63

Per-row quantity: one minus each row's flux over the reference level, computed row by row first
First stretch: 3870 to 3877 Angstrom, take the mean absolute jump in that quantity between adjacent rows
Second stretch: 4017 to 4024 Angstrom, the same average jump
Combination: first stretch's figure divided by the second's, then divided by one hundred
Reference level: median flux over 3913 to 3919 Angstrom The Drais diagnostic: 0.013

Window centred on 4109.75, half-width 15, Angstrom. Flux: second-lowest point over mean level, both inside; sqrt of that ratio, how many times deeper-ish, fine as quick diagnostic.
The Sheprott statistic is 0.87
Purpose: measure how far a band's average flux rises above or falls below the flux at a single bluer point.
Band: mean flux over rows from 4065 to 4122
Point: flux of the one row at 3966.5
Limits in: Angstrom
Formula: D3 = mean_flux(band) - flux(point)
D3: 132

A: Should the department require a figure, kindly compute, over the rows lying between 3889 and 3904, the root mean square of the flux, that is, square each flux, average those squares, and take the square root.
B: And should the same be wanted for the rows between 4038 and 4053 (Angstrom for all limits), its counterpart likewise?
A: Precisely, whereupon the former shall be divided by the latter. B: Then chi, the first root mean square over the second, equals 0.80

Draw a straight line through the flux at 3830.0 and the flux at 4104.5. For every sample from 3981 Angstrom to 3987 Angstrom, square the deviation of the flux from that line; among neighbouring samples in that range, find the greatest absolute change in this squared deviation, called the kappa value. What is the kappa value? 605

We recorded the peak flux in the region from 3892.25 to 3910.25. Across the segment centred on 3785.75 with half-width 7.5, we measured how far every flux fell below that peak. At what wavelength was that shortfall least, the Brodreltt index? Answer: 3783.5 Angstrom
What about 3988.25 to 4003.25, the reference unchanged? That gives 3999.5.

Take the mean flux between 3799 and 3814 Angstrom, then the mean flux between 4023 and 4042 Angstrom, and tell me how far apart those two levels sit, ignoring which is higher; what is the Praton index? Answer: 26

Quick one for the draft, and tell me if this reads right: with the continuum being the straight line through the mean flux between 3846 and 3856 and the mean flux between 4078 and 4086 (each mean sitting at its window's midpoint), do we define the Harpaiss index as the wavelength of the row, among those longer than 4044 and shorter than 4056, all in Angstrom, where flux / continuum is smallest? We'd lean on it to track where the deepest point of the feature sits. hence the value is 4046.0 Angstrom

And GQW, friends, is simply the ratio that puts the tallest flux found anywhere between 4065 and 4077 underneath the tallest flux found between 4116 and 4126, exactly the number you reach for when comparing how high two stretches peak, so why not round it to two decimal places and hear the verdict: 1.03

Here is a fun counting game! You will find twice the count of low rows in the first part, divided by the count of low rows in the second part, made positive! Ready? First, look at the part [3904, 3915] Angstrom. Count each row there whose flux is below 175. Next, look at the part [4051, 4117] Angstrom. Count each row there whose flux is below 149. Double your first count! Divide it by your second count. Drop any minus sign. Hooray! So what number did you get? 2.0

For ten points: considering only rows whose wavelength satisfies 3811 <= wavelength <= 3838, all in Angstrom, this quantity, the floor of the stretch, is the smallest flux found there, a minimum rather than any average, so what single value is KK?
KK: 81.25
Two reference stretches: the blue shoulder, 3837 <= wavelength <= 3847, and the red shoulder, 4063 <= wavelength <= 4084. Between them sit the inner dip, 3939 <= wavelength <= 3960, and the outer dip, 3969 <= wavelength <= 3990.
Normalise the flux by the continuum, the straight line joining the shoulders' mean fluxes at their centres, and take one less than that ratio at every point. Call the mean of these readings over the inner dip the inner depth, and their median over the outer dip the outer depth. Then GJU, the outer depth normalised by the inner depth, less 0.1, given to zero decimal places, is -2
